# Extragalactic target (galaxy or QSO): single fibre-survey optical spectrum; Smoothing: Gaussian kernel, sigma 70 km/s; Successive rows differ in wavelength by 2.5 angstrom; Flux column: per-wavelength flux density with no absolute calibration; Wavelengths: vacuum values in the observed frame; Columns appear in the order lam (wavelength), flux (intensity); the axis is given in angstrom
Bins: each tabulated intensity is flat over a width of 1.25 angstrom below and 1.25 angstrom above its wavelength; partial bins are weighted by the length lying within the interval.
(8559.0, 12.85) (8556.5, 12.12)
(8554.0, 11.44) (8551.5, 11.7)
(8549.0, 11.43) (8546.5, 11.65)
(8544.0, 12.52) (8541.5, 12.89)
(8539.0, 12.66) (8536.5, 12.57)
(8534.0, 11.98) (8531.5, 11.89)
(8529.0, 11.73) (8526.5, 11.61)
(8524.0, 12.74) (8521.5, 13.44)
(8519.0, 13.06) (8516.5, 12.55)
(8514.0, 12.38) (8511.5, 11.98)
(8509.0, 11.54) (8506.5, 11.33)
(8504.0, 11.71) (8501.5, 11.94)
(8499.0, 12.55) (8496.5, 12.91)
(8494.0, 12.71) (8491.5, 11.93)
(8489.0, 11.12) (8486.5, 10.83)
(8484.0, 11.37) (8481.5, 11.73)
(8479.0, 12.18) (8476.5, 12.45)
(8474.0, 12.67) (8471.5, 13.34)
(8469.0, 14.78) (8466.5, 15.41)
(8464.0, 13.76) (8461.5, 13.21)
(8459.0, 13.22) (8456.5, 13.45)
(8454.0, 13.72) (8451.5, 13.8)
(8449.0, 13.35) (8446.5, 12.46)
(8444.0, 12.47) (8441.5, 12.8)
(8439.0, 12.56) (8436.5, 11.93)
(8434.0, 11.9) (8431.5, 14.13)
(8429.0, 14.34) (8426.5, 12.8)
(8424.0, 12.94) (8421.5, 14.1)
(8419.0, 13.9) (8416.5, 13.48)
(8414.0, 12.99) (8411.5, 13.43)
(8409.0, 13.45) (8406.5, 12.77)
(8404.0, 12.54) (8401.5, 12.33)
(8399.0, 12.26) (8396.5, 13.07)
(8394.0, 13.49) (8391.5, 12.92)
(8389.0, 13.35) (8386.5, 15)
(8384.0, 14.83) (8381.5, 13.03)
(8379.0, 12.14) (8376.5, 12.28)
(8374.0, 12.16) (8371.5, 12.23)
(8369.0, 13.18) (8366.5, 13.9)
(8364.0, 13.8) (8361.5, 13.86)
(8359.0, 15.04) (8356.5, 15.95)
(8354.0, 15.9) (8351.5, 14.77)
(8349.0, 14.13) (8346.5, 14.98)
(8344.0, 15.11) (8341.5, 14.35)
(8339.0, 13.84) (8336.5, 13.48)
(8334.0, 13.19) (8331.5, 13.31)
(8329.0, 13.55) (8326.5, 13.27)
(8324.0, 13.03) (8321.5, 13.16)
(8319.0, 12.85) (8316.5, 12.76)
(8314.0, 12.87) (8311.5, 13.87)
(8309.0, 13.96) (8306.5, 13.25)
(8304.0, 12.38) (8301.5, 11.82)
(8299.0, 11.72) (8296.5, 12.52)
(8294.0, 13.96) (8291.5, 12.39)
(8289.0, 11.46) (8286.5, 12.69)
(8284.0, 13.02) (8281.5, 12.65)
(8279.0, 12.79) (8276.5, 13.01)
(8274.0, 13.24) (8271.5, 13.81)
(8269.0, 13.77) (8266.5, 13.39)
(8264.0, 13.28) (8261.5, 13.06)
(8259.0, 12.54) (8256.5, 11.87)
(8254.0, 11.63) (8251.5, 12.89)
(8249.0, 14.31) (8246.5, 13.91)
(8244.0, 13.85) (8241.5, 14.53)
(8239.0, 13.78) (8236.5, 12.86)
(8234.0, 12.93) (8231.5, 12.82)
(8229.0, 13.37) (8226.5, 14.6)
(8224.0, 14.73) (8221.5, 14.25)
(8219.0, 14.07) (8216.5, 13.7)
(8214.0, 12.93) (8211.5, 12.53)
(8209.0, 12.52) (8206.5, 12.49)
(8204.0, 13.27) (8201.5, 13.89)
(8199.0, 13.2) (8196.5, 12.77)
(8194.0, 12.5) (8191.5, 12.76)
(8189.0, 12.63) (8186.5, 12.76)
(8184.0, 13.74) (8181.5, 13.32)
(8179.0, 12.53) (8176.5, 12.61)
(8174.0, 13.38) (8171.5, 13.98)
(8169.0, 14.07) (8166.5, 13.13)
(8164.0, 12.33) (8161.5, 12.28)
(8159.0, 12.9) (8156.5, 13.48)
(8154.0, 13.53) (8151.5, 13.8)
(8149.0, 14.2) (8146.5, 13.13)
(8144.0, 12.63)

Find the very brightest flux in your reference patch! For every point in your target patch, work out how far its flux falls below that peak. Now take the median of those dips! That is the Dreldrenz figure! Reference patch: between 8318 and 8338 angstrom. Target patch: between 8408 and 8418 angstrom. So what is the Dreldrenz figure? 0.11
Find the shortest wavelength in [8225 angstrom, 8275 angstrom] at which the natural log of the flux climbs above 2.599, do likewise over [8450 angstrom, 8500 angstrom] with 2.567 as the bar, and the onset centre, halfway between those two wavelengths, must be 8339.0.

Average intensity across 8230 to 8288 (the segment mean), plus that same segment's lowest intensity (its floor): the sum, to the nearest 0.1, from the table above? 24.8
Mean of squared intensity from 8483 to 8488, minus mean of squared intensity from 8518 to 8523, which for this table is -52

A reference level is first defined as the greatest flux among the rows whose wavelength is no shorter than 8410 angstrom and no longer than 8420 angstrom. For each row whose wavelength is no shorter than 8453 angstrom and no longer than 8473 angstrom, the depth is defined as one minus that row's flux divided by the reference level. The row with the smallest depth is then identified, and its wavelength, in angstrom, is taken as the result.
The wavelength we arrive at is 8466.5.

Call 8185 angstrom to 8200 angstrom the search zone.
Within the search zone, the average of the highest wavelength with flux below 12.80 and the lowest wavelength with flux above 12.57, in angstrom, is 8191.5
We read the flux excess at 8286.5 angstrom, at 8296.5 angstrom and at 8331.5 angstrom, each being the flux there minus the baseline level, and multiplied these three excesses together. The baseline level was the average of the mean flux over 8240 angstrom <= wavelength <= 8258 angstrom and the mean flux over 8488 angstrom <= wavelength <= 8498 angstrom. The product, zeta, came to 0.0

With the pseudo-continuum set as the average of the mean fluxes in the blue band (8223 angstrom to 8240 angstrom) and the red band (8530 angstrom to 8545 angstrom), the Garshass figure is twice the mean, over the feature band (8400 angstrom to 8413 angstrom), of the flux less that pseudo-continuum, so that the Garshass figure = -0.2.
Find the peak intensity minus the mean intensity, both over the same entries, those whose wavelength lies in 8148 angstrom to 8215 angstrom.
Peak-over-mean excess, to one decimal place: 1.1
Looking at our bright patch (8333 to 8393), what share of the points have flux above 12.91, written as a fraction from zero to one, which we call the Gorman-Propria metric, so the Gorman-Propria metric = 0.8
